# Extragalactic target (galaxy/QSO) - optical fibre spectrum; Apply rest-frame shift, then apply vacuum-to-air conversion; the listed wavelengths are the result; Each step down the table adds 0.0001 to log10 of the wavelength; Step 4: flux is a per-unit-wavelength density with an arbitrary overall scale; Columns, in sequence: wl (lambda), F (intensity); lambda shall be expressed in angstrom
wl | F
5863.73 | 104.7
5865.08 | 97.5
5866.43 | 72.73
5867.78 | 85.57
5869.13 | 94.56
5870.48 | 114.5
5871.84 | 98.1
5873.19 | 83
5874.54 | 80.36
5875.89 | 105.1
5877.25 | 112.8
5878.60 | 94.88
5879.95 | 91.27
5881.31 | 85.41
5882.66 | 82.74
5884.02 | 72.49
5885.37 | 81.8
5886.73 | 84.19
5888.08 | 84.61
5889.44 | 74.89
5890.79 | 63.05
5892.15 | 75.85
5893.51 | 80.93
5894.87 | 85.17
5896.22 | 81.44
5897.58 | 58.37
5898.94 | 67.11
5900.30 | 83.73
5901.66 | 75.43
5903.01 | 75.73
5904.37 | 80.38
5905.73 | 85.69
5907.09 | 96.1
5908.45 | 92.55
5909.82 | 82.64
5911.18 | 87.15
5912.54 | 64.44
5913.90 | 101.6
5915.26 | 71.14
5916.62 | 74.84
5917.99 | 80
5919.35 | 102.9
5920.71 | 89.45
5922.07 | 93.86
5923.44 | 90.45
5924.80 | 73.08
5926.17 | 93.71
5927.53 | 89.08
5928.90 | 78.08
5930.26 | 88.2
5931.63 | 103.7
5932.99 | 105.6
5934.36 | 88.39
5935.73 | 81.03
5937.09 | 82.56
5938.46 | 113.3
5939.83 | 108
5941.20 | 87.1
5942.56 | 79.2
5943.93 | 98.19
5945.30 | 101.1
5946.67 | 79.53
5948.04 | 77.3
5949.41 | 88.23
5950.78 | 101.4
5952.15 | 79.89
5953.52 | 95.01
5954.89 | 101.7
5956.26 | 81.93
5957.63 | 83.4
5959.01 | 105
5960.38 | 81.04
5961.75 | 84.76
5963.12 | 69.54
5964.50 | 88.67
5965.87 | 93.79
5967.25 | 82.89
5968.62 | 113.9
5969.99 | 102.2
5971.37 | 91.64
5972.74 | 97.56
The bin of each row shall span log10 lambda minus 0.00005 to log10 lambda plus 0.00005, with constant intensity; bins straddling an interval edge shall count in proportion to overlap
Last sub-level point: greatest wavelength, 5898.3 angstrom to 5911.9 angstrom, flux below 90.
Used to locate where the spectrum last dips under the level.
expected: 5911.18 angstrom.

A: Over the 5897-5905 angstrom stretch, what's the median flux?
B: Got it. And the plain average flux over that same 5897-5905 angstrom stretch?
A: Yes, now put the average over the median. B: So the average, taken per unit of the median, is 0.97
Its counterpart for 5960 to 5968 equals 1.00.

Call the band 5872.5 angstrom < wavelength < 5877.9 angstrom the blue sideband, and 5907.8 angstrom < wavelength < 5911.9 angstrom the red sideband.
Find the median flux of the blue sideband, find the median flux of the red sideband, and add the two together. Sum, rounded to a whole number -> 181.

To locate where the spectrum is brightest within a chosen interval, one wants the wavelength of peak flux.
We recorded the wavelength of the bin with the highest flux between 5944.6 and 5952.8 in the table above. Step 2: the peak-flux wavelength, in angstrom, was 5950.78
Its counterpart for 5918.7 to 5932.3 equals 5931.63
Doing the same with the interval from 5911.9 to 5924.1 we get 5919.35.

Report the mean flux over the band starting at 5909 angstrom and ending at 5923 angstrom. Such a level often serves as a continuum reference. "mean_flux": 85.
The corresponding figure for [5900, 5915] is 84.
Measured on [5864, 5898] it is 86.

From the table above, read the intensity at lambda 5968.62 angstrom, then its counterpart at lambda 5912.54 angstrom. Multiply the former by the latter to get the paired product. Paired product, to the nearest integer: 7340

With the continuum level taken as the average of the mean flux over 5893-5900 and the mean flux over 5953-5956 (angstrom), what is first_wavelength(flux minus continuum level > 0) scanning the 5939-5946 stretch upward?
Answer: 5939.83 angstrom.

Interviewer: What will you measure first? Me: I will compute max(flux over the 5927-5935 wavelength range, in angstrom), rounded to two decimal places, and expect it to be 105.60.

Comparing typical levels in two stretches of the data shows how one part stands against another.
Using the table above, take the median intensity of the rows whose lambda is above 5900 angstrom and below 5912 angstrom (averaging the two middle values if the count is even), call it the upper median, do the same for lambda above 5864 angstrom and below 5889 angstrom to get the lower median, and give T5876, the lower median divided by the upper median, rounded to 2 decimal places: 1.02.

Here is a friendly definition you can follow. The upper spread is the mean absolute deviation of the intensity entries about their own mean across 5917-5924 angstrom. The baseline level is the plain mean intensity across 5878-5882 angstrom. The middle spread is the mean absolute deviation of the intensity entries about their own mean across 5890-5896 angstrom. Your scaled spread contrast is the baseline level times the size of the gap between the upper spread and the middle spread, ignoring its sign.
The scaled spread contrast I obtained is 105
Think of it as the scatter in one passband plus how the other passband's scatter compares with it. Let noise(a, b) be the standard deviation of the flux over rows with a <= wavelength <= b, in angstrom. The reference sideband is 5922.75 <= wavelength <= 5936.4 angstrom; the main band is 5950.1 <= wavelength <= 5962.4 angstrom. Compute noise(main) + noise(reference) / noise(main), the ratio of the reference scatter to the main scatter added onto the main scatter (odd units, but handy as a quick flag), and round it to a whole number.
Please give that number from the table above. 11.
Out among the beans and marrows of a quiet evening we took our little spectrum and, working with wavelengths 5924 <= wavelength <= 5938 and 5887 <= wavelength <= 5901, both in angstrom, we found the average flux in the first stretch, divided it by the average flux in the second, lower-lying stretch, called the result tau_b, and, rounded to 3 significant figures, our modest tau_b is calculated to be 1.17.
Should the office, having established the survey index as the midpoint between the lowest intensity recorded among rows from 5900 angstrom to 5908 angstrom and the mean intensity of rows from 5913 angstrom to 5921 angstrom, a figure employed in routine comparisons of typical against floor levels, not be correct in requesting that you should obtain 81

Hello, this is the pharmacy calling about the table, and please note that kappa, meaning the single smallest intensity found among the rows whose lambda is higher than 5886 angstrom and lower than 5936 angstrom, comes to 58.37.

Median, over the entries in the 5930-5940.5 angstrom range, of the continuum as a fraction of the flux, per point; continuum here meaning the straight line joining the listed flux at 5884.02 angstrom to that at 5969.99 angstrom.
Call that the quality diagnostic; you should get 0.93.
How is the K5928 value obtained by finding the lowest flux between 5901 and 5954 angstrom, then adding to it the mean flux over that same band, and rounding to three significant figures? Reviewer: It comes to 153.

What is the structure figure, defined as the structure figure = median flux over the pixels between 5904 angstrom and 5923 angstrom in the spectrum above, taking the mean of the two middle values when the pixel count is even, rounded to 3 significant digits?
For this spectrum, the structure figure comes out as 86.4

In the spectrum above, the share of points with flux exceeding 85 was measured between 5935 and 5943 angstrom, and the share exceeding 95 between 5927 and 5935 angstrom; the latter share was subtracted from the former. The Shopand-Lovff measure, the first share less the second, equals 0.17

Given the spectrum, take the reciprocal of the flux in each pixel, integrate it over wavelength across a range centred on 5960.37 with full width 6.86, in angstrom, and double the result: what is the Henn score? 0.165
